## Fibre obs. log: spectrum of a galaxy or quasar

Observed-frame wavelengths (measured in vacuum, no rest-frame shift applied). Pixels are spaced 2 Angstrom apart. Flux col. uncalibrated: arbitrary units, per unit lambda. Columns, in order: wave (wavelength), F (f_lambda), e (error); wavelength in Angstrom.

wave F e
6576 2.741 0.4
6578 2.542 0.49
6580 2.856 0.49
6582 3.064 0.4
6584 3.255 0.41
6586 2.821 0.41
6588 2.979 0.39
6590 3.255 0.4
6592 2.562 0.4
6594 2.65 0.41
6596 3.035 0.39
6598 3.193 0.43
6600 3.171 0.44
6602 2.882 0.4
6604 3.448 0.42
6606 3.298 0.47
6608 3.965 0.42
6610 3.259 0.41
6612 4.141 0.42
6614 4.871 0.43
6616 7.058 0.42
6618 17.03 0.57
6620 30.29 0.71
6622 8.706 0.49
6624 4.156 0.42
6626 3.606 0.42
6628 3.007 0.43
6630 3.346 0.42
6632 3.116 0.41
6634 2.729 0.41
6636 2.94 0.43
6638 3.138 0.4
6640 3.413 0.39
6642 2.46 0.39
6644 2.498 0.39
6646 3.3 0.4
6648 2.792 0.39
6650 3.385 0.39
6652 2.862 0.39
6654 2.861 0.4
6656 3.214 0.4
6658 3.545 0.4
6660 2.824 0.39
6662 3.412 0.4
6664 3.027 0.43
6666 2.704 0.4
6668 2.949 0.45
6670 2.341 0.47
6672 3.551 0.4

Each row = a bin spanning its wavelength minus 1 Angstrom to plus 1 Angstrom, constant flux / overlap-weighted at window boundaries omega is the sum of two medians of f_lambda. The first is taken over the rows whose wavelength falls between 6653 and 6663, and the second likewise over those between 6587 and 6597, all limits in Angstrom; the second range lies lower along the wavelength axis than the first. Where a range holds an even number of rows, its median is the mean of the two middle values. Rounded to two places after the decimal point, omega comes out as 6.19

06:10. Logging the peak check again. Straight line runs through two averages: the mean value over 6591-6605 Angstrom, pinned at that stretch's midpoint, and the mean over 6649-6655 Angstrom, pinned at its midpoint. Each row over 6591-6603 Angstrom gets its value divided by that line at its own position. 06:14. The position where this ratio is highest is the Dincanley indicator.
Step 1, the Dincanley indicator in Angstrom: 6598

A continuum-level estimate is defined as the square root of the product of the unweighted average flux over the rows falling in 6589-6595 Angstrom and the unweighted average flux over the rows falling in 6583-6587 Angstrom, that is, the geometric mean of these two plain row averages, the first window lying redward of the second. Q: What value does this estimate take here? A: 2.93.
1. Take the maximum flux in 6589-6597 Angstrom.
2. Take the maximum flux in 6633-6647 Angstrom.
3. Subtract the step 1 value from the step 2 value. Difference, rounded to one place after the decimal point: 0.2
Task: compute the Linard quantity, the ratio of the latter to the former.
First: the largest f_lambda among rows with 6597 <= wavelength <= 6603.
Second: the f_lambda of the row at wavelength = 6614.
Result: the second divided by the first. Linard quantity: 1.5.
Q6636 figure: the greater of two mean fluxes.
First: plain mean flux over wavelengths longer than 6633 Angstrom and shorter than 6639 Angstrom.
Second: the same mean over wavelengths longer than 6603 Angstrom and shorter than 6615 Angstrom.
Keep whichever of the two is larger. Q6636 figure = 3.8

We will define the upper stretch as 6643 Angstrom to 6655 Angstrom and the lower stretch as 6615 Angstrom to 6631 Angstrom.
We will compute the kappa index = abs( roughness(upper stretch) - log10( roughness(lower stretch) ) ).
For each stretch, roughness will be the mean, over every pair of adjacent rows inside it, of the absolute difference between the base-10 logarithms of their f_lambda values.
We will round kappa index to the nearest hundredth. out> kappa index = 0.69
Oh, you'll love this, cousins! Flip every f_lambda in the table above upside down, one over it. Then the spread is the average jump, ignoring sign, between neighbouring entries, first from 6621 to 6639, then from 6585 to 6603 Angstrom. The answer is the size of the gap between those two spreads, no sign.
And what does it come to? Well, 0.016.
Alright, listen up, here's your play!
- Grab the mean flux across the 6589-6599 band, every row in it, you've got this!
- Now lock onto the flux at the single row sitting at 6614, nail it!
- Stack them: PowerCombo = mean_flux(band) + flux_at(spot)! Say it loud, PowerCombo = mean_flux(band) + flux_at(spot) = 7.8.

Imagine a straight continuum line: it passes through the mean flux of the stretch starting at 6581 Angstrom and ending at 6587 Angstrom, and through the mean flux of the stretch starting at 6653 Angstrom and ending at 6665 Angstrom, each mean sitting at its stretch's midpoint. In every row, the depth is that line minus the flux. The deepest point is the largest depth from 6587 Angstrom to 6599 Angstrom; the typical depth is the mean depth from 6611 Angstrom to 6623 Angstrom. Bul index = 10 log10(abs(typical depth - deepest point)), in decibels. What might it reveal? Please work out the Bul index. 10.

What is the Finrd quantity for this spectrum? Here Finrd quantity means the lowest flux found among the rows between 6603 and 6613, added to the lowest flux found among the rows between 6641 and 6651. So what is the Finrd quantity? 5.7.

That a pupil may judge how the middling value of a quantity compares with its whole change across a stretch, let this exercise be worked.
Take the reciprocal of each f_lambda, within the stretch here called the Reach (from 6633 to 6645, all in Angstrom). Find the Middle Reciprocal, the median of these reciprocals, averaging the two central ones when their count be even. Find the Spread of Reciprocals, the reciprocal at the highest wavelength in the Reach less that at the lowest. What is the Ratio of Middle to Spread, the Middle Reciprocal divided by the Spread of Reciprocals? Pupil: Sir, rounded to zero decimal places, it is 10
